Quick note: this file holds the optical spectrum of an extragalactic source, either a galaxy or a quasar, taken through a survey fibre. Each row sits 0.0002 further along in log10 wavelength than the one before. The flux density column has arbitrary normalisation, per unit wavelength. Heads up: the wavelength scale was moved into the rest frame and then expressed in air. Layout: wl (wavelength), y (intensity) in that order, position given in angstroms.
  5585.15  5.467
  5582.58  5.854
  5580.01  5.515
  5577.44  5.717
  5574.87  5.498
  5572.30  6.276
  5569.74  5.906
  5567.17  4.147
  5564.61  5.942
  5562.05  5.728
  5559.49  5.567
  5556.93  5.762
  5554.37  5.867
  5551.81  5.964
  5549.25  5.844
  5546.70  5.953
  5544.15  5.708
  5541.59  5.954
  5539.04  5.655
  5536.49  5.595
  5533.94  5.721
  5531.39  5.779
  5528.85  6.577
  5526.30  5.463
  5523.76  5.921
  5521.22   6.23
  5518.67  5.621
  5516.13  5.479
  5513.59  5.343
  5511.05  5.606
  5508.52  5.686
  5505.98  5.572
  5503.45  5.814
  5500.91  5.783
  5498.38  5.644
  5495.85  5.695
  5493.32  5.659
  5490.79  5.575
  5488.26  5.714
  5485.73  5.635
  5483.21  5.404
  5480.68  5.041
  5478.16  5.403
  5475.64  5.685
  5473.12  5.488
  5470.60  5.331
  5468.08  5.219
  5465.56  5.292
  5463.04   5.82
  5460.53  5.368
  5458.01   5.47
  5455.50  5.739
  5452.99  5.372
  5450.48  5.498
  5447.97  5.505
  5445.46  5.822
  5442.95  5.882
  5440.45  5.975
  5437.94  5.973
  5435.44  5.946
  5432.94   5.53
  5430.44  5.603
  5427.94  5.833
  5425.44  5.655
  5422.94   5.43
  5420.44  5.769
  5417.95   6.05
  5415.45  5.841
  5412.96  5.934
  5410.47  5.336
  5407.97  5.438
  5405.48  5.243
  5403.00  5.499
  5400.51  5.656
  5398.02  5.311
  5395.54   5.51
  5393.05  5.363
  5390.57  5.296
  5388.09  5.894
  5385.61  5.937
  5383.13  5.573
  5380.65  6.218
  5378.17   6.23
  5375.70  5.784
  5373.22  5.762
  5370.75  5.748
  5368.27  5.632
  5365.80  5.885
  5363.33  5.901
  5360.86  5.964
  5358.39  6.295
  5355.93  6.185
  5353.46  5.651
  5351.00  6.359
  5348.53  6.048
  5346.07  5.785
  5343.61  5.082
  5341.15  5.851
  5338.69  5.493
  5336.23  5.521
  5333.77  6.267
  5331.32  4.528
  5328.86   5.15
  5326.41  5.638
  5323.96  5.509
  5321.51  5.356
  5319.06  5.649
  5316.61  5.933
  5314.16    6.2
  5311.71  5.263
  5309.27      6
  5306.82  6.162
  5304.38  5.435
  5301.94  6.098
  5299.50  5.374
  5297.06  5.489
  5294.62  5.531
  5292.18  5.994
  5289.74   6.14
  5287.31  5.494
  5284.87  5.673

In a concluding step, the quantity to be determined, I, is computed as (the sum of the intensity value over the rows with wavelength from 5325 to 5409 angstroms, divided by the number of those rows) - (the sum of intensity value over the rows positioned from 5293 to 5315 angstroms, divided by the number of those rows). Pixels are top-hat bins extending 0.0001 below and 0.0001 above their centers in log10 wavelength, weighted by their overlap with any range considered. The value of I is -0.03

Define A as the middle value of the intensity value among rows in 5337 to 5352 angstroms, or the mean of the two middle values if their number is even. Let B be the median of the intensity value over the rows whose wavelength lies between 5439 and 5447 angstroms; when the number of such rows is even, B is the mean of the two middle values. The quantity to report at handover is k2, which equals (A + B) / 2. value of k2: 5.85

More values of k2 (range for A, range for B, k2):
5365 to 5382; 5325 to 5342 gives 5.65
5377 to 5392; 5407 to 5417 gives 5.78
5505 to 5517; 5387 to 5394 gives 5.47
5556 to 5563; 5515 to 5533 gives 5.75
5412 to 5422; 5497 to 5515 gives 5.77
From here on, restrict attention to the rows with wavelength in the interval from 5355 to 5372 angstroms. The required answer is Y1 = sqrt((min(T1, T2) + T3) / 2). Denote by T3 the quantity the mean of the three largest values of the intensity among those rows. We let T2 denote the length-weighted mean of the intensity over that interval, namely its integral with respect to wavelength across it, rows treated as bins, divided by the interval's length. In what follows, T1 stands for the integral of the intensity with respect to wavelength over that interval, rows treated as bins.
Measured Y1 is 2.46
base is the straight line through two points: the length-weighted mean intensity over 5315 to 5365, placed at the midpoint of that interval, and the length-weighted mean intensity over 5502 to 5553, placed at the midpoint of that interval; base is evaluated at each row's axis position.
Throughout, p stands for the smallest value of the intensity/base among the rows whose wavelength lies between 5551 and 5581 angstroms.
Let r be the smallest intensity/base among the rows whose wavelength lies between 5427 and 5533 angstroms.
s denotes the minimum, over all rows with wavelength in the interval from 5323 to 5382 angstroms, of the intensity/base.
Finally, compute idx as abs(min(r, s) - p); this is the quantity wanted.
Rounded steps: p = 0.72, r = 0.875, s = 0.79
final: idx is 0.08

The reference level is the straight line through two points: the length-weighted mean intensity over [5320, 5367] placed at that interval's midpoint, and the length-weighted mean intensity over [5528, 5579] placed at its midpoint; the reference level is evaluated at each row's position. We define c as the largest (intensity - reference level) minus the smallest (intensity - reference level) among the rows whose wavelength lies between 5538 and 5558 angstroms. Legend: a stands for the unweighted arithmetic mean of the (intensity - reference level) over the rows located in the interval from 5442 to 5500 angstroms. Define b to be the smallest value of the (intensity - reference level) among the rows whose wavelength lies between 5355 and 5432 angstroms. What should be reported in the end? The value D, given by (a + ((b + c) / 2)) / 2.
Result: -0.1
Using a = -0.20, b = -0.48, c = 0.3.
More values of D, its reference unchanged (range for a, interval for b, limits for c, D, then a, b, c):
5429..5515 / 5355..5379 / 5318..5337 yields 0.3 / -0.14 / -0.08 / 1.7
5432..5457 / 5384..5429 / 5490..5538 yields 0.2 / 0.00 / -0.48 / 1.2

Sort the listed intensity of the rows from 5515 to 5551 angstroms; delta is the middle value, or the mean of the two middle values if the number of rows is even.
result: 5.75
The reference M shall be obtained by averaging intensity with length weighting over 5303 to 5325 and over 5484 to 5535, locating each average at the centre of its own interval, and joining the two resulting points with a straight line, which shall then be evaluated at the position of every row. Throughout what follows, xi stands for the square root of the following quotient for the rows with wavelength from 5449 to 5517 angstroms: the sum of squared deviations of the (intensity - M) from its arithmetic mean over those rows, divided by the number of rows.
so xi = 0.19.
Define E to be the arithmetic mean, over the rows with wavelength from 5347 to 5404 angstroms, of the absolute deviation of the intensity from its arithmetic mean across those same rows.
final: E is 0.26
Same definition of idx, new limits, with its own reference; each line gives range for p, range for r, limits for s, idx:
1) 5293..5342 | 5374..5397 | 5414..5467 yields 0.13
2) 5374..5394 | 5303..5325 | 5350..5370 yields 0.00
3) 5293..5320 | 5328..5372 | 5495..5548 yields 0.13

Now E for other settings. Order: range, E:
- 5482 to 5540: 0.17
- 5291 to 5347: 0.32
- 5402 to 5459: 0.21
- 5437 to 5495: 0.20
